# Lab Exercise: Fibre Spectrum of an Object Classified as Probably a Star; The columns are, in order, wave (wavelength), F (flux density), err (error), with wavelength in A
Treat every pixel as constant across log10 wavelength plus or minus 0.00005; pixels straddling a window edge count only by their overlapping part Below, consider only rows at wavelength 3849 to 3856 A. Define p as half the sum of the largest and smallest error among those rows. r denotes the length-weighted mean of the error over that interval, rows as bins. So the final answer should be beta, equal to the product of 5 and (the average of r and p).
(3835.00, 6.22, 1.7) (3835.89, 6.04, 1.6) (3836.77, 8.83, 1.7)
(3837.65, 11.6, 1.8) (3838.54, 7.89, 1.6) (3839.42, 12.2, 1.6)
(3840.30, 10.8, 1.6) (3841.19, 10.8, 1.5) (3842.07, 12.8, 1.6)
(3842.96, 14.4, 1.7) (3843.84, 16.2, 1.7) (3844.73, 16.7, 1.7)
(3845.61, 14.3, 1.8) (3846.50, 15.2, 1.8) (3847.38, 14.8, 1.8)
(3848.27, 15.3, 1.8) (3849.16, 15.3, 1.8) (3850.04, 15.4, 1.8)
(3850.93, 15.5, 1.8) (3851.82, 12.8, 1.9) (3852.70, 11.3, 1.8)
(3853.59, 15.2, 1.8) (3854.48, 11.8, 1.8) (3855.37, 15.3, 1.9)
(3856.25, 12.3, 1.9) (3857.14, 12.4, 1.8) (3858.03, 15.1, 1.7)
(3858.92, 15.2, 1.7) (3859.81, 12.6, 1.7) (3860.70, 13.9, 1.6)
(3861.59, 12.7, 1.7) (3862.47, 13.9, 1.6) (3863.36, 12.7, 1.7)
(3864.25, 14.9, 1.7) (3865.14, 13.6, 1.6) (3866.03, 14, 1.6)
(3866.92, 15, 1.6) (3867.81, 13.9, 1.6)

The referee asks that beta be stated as 9.2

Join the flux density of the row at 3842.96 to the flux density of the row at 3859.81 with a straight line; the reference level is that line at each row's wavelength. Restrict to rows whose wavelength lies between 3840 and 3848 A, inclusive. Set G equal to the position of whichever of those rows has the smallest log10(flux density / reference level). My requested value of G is 3840.30 A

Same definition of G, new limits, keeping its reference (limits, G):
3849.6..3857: 3852.70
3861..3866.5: 3861.59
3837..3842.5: 3838.54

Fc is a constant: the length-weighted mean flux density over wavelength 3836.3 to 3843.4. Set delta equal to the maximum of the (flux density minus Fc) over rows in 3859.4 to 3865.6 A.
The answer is 3.75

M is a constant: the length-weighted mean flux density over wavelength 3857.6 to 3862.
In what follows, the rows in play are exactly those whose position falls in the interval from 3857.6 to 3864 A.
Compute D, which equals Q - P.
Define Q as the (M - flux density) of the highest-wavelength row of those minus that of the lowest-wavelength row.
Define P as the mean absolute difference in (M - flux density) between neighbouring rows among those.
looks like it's 1.1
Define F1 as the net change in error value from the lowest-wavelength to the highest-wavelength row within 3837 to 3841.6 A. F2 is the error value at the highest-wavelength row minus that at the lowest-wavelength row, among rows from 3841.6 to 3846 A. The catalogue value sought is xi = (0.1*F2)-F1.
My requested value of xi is 0.32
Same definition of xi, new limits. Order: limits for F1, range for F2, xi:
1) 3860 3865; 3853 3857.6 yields -0.10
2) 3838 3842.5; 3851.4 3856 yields 0.00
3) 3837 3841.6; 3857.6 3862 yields 0.30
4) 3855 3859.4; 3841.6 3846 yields 0.22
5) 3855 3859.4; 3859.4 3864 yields 0.20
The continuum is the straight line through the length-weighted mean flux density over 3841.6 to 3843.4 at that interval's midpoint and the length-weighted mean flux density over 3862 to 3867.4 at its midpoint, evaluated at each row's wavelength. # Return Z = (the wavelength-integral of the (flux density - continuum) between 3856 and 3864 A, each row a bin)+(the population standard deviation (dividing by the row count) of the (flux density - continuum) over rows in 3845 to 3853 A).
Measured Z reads -2.2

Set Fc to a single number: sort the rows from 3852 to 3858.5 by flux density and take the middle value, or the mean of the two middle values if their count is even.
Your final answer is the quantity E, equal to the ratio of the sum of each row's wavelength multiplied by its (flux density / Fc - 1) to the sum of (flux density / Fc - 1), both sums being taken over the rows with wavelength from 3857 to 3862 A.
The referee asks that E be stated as 3859.1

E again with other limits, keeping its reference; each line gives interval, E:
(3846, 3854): 3849.3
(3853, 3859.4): 3856.6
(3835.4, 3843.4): 3836.9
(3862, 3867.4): 3865.1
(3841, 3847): 3845.0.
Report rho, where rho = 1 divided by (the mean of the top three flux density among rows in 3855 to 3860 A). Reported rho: 0.0658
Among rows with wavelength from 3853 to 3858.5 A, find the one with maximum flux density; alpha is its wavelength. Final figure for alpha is 3855.37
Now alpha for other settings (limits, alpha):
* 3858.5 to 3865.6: 3858.92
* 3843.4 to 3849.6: 3844.73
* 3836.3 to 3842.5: 3842.07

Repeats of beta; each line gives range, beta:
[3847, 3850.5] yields 9.0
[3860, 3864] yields 8.3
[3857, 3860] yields 8.7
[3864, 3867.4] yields 8.2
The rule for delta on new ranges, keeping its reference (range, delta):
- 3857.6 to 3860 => 4.05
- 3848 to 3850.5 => 4.25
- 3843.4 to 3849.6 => 5.55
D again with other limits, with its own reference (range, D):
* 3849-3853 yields 2.9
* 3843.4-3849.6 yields 0.1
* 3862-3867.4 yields -2.3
